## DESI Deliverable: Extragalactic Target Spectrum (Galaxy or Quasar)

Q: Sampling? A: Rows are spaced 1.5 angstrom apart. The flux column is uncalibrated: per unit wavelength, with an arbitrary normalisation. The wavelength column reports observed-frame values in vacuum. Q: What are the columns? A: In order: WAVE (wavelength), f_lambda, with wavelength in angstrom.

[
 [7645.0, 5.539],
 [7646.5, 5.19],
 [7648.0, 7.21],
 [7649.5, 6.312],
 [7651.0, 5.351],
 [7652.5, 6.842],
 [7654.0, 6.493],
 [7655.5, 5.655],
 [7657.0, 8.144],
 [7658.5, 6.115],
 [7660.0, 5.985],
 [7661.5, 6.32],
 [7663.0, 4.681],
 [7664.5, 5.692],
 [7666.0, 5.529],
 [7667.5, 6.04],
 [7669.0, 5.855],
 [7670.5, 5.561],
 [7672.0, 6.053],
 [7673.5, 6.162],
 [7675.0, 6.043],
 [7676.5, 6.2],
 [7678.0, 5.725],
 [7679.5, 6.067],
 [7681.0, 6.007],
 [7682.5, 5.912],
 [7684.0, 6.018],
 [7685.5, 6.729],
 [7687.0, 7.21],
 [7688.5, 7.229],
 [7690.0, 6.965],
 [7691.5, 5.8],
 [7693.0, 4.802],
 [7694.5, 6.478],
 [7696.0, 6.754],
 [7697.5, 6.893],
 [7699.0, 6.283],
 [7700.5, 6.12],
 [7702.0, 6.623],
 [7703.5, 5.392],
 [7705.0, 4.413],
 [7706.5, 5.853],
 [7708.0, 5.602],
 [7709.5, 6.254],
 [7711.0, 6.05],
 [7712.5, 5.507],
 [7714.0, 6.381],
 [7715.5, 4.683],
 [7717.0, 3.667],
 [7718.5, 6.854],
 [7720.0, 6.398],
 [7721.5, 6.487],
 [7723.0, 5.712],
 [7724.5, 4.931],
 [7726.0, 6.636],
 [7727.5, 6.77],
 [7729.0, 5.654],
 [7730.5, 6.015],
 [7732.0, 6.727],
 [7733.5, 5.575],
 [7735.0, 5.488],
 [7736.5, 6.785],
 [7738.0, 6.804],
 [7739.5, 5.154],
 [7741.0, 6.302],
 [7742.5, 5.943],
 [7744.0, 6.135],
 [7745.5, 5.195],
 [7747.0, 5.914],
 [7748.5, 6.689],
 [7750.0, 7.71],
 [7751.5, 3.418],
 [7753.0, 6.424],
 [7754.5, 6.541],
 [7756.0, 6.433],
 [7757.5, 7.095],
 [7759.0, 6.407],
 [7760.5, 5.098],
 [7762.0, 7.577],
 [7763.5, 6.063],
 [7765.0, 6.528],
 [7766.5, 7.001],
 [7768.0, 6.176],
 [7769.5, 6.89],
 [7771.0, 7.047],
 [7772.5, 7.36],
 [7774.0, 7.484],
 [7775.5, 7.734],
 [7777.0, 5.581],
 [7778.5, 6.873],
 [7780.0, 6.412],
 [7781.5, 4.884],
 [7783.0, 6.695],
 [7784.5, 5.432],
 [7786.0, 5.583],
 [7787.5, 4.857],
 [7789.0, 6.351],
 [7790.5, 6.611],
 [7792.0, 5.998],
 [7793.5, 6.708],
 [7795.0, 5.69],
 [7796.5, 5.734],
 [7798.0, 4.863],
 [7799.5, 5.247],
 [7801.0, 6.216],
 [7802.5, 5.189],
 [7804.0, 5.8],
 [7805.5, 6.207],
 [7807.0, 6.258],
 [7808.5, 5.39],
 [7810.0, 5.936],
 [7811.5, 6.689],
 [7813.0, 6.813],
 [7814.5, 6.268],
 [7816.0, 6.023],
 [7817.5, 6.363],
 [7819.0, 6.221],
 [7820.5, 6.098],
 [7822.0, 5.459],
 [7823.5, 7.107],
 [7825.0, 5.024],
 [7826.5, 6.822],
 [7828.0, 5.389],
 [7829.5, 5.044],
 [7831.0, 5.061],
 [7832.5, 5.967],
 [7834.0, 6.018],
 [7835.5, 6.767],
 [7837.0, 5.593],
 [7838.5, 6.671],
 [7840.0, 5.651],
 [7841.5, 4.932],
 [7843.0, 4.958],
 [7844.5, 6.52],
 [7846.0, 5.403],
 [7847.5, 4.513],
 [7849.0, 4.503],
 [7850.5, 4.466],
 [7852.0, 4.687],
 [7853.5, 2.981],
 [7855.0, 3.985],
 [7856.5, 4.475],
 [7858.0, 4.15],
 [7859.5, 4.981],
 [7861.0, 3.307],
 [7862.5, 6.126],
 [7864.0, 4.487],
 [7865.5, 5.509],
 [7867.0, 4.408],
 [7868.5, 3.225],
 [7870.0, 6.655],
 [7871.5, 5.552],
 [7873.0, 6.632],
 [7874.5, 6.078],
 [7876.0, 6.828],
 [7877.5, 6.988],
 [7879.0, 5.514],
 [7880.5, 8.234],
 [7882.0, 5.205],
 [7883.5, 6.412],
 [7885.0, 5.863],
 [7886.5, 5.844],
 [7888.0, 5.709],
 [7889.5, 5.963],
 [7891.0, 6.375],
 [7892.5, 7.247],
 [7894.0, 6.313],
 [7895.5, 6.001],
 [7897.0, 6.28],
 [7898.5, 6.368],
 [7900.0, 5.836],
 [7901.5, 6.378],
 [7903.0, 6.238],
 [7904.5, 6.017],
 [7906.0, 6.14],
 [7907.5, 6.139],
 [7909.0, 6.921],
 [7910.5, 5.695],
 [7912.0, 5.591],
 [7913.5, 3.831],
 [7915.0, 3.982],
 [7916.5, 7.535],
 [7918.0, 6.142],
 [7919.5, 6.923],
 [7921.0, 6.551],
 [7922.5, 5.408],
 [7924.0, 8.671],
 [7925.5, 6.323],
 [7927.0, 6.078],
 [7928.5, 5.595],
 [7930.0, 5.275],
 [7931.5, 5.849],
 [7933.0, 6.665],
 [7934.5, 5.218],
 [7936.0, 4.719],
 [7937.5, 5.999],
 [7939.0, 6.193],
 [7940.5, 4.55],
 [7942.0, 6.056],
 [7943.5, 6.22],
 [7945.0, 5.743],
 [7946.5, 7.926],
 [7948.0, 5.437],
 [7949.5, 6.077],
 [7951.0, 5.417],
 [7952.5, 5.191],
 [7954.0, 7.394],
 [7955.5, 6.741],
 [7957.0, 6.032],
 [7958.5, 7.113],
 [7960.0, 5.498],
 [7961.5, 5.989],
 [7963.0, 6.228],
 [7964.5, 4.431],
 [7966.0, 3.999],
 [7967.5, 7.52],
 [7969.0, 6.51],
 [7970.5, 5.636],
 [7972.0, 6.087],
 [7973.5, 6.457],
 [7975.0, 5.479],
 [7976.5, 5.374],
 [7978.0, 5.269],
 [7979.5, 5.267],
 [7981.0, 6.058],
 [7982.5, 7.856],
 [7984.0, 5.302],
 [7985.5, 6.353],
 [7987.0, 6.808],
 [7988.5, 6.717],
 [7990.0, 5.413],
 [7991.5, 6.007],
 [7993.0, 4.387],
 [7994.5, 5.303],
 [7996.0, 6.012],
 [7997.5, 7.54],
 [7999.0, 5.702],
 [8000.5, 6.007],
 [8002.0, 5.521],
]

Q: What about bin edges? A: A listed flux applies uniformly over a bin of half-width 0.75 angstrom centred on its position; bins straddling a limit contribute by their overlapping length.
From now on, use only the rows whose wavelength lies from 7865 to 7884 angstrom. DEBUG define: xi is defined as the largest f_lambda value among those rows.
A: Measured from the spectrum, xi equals 8.234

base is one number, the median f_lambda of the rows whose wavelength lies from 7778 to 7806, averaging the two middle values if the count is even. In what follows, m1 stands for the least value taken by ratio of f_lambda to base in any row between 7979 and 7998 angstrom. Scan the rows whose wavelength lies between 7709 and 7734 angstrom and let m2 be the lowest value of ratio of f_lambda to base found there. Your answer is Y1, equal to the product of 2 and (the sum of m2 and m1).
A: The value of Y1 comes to 2.78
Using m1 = 0.76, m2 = 0.63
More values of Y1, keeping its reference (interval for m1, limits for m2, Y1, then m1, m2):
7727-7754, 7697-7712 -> 2.70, 0.59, 0.76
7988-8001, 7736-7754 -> 2.69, 0.76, 0.59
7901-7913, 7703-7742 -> 3.19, 0.96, 0.63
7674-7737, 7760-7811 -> 2.94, 0.63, 0.84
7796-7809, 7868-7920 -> 2.79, 0.84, 0.56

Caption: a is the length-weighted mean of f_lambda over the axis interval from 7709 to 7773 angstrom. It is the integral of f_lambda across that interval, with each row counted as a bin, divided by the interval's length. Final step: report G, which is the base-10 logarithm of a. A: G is 0.789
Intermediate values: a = 6.1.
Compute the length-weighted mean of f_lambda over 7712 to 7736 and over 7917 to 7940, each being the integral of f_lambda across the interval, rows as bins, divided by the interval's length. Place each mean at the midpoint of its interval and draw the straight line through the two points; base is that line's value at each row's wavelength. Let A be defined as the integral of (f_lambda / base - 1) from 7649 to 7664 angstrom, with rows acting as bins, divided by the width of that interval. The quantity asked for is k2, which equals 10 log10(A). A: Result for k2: -11.5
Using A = 0.070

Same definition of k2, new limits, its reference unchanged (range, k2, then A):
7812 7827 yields -13.9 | 0.041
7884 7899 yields -16.5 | 0.022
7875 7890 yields -14.6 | 0.034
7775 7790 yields -18.0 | 0.016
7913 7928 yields -19.0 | 0.013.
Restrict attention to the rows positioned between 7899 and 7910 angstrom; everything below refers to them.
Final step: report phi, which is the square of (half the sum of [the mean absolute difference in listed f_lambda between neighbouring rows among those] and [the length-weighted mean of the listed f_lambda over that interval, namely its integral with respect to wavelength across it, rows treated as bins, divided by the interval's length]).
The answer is 10.7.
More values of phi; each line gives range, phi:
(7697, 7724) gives 11.2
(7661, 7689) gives 10.3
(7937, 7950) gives 12.9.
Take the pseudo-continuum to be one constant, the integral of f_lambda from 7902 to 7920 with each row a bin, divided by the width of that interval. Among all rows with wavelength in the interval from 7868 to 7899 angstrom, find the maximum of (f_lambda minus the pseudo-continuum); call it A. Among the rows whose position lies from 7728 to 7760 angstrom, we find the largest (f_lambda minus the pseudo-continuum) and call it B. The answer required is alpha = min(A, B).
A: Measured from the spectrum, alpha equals 1.79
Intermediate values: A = 2.3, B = 1.79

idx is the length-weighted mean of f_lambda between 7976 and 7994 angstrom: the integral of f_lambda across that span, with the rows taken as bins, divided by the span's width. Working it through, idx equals 5.9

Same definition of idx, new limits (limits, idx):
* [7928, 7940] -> 5.7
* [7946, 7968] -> 6.0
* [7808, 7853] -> 5.7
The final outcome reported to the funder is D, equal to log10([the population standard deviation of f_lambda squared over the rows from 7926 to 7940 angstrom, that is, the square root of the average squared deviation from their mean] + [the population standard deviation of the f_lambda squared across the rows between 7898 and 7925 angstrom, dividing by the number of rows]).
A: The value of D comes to 1.29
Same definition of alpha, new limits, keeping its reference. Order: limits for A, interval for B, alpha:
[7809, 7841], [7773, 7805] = 1.19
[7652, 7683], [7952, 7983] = 1.93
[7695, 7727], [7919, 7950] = 0.97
